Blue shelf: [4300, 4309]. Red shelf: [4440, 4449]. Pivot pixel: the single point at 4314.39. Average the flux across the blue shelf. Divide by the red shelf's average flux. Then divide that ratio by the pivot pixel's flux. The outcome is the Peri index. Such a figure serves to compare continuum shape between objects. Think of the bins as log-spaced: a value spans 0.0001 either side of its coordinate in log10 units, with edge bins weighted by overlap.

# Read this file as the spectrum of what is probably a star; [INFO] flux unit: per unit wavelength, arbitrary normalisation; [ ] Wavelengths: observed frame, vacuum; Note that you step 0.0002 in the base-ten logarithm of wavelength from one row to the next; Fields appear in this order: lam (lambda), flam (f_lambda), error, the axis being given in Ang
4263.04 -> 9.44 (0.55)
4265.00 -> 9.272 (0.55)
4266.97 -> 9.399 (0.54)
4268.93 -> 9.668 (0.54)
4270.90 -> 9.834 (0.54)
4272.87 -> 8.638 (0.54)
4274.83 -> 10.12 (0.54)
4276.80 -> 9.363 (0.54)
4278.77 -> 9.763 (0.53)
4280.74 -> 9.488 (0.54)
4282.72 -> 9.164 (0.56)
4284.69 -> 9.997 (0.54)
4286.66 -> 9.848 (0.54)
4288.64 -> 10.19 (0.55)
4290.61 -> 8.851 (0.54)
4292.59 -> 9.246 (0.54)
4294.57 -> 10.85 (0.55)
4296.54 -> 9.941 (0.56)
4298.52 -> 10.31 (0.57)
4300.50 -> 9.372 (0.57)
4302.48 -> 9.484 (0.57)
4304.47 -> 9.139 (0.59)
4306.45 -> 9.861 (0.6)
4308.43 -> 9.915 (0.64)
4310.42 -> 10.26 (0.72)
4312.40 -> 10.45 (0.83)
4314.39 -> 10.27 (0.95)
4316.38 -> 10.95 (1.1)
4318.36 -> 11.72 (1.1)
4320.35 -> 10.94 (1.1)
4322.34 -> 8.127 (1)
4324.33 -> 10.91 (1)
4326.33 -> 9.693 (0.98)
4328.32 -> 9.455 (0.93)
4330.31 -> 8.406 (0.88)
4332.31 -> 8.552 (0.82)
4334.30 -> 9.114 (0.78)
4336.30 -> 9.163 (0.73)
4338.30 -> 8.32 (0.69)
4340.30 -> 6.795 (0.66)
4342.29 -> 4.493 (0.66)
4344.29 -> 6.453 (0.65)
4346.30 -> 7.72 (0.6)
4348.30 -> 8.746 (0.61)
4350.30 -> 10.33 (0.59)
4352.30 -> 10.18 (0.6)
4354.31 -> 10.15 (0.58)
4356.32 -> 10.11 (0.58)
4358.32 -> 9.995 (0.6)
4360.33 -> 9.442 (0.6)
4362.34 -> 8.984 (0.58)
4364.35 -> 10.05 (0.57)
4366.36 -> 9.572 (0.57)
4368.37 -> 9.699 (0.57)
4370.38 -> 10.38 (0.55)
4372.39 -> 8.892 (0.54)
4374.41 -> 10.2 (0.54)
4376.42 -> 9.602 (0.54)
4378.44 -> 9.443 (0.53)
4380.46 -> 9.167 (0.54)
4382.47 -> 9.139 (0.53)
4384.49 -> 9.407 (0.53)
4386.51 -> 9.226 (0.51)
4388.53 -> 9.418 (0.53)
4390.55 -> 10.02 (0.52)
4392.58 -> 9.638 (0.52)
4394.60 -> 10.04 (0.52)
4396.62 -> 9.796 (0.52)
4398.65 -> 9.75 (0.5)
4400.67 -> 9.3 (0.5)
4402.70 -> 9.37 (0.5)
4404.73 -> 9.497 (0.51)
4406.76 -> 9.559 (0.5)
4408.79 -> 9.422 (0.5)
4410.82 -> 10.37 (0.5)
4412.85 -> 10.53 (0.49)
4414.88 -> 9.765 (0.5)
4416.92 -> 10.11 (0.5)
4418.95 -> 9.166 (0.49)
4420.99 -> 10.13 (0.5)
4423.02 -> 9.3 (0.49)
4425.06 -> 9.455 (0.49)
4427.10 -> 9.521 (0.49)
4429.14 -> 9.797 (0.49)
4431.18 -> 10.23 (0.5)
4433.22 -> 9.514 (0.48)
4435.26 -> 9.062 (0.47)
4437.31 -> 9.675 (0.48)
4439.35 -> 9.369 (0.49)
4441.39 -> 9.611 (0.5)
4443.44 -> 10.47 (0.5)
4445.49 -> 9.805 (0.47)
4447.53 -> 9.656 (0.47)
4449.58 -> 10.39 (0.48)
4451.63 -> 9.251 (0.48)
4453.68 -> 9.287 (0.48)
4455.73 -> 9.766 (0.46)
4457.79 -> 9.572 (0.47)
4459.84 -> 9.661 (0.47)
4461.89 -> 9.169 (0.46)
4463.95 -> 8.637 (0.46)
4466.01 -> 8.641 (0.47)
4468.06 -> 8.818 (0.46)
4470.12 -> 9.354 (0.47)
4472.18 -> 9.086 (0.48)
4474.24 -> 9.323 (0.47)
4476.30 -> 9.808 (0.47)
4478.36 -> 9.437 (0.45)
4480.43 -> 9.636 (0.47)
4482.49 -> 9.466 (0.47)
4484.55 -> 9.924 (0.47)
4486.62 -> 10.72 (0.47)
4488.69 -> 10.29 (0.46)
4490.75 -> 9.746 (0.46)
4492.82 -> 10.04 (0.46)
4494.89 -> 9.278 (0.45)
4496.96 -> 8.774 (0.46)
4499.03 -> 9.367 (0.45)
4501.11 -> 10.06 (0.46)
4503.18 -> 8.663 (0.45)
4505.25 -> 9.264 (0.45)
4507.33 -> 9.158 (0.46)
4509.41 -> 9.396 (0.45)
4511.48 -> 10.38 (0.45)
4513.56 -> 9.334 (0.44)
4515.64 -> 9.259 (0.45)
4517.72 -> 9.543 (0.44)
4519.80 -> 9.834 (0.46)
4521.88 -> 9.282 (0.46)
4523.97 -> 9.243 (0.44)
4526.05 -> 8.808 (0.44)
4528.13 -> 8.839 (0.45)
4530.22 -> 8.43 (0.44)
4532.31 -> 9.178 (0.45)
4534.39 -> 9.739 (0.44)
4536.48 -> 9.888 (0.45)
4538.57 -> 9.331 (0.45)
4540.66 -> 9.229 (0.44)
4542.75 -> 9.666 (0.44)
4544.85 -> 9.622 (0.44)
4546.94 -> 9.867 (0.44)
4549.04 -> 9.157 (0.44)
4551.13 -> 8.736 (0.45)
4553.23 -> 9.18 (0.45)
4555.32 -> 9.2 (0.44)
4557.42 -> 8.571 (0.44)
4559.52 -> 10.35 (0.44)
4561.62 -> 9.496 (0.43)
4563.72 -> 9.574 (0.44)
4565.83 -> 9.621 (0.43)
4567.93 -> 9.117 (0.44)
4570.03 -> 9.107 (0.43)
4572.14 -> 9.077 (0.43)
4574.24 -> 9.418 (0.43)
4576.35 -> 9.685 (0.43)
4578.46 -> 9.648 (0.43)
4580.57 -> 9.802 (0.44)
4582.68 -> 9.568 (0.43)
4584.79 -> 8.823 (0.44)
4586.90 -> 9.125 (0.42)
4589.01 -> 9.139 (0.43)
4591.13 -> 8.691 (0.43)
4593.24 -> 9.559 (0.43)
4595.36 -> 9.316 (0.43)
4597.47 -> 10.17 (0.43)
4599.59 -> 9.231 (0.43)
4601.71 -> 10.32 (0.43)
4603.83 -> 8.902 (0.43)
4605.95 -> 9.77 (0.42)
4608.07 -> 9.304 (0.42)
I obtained 0.094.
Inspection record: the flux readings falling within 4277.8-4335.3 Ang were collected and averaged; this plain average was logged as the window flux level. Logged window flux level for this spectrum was 9.80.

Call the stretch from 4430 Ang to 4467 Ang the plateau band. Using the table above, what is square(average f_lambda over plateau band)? 91.1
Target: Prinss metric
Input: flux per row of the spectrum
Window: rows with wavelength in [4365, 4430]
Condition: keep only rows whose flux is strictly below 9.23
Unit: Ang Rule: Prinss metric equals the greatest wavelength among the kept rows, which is 4418.95 Ang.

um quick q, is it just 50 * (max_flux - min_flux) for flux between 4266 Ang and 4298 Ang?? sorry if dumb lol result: 111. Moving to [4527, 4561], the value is 96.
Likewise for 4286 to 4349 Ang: 361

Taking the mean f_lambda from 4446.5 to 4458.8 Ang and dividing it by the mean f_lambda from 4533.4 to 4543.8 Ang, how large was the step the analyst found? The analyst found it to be 1.01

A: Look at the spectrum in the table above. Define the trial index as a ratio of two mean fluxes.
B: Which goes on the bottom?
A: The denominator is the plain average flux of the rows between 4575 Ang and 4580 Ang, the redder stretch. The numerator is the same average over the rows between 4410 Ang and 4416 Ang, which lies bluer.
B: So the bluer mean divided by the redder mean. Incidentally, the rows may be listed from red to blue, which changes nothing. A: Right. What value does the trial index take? 1.06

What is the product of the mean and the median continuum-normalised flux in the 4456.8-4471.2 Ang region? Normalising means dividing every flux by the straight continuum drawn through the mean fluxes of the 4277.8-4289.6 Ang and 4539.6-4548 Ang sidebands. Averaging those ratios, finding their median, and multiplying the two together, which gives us 0.90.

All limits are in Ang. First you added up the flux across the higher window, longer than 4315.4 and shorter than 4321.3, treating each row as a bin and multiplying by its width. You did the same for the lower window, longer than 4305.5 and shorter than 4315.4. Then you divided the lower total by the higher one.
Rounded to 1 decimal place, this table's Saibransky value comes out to 1.5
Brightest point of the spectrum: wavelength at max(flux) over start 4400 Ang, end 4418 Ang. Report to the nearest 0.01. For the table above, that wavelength 4412.85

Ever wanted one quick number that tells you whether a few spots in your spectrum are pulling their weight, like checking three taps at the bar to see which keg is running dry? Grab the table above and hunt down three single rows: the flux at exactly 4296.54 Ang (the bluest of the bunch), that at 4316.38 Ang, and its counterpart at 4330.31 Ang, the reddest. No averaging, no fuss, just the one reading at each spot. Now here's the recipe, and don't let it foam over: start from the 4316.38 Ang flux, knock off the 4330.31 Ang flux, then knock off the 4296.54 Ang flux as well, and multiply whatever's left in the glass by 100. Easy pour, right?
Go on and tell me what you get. -740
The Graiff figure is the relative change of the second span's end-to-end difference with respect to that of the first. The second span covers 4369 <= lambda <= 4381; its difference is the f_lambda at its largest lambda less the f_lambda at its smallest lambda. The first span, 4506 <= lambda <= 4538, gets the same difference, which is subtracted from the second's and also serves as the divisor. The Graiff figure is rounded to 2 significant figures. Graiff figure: -2.7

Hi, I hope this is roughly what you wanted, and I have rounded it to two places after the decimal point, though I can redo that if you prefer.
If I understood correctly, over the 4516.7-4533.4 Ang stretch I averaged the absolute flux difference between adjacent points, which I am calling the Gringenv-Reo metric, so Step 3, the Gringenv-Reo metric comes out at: 0.36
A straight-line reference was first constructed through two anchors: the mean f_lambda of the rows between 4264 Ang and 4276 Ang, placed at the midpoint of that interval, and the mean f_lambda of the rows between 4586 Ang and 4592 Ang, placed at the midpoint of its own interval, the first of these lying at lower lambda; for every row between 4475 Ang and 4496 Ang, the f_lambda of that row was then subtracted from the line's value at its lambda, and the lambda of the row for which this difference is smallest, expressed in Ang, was 4486.62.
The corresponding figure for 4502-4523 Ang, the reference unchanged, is 4511.48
